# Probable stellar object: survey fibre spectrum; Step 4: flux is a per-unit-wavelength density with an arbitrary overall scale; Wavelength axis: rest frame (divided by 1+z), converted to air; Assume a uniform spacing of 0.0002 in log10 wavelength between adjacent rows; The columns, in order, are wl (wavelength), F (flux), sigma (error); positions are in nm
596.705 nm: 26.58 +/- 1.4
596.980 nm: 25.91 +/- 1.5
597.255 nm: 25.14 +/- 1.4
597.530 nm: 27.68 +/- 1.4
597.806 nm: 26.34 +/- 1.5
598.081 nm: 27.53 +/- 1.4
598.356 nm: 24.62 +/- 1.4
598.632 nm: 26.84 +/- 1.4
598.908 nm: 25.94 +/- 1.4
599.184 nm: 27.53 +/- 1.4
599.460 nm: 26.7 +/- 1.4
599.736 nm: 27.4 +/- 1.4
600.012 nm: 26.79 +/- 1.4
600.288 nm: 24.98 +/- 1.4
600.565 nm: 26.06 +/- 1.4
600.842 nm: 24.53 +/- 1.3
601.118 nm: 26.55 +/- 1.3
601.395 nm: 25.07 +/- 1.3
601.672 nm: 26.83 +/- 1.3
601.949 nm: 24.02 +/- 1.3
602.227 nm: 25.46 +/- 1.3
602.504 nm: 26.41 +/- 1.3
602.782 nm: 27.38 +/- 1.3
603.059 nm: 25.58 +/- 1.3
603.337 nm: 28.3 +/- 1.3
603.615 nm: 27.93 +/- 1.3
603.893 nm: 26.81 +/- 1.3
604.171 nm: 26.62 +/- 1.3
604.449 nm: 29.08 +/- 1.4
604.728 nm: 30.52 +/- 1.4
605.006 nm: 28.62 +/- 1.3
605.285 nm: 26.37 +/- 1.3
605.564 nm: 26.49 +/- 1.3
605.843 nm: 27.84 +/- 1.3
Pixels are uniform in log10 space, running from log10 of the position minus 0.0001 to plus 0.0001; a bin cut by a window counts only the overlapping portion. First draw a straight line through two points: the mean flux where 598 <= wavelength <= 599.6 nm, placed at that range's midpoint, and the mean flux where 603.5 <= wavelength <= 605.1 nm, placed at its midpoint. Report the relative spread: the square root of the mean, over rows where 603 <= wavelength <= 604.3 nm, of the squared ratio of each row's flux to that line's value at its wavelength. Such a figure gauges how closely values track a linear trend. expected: 0.97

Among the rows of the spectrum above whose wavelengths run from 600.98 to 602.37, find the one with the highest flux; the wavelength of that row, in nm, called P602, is 601.672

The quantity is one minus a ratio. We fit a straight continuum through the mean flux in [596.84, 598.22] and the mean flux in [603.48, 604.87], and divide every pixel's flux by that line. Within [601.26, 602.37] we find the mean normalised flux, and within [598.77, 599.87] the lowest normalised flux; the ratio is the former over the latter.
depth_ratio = 0.05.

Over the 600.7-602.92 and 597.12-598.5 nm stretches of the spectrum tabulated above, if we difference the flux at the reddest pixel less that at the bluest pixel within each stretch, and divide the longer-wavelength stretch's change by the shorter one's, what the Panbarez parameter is -5.5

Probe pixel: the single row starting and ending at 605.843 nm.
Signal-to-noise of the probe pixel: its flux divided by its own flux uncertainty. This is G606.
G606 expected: 21.4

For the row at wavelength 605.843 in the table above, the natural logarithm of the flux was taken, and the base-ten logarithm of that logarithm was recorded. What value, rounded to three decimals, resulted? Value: 0.522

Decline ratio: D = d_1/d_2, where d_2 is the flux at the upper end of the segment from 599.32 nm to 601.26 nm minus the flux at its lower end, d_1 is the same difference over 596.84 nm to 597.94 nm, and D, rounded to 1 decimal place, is -2.9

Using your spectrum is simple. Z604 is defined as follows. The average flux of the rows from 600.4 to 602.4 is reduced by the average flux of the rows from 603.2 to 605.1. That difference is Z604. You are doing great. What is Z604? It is -2.8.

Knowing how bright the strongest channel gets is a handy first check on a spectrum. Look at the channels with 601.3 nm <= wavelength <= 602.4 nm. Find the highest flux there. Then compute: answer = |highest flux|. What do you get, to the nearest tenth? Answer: 26.8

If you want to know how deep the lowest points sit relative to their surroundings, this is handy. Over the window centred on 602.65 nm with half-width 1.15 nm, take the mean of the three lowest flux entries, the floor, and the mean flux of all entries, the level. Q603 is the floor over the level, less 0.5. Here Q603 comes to 0.445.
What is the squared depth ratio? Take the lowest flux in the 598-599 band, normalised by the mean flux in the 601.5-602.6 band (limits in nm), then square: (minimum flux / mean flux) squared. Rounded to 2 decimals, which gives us 0.92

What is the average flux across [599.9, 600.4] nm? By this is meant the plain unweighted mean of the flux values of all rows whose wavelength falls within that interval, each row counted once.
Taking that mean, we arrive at 25.9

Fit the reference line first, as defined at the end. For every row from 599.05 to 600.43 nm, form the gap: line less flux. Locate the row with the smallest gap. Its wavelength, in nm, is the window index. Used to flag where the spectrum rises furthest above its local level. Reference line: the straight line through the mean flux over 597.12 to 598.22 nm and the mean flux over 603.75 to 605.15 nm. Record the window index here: 599.184 nm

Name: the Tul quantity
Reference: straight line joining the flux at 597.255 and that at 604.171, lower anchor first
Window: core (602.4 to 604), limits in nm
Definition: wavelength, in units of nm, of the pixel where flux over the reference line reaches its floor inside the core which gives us 603.059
